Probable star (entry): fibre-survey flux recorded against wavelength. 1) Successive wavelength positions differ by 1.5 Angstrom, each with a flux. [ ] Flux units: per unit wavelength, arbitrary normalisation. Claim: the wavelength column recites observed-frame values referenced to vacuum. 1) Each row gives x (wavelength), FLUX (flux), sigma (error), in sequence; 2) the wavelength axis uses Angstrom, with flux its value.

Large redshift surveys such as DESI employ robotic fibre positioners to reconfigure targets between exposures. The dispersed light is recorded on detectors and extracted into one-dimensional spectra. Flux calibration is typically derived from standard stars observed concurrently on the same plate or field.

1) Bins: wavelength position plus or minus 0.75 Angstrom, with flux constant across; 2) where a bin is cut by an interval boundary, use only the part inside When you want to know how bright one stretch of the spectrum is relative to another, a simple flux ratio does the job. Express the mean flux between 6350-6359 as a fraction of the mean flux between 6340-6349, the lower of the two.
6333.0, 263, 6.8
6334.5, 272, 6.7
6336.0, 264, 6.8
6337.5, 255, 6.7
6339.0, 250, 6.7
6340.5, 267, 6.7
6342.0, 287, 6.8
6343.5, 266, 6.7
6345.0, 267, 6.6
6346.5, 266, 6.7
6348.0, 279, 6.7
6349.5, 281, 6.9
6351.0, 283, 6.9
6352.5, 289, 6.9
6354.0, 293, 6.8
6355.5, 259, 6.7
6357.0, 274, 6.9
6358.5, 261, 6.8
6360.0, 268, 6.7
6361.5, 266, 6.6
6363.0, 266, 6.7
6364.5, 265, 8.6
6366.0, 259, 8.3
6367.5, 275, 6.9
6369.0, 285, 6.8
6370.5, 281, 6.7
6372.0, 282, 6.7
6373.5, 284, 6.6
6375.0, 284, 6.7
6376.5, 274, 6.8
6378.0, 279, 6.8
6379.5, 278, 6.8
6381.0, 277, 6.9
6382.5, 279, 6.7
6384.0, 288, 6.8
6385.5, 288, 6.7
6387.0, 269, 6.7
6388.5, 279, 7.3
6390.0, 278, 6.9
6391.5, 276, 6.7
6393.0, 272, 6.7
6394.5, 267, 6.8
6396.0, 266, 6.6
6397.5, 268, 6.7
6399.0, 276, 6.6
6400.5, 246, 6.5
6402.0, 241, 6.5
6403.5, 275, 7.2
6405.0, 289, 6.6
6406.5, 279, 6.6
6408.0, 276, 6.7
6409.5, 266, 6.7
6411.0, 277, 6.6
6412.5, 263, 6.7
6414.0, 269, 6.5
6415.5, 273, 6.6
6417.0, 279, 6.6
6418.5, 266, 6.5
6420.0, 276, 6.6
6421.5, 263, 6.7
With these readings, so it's 1.017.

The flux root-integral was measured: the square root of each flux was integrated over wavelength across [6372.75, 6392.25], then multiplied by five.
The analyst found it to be 1630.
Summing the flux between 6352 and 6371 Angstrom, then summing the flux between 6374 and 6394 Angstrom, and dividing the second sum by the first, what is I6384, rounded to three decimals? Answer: 1.023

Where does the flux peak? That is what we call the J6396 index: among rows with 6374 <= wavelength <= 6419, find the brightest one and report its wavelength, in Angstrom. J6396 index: 6405.0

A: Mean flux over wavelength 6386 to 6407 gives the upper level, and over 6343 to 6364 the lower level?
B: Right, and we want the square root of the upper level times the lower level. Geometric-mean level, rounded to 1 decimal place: 271.4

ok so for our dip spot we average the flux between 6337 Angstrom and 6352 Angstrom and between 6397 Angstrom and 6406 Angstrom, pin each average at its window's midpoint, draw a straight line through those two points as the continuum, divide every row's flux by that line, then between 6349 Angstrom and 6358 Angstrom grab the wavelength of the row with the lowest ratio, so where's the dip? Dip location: 6355.5 Angstrom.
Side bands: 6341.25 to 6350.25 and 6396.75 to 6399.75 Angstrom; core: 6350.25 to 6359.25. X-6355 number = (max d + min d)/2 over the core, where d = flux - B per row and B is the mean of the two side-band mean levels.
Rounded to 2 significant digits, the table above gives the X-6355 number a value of 2.8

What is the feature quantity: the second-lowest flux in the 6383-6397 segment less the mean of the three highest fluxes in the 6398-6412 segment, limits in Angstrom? -15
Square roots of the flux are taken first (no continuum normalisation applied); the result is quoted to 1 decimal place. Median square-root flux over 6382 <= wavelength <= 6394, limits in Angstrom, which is 16.7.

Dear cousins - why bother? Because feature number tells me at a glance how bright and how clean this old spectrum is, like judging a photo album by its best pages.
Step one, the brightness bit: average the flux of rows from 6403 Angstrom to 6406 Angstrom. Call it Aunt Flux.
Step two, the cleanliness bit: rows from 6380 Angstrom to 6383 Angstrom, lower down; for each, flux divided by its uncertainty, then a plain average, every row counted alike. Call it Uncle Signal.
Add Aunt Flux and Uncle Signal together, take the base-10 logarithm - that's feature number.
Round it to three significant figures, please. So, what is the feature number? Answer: 2.51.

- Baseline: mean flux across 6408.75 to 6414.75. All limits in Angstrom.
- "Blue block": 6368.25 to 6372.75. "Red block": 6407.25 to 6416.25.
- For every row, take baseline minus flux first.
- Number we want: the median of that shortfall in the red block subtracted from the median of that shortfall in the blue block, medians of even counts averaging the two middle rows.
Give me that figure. -11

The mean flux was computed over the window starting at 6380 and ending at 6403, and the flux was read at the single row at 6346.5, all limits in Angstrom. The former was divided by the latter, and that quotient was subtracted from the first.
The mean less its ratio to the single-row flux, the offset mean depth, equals 270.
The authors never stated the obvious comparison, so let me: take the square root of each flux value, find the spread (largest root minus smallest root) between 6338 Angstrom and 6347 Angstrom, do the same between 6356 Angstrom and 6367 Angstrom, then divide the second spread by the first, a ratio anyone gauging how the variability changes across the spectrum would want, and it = 0.4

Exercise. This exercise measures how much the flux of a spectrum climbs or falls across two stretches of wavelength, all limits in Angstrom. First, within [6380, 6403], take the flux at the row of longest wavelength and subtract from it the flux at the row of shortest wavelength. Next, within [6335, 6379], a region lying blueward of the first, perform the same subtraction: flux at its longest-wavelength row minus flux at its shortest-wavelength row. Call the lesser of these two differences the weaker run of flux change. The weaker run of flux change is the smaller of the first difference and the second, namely -36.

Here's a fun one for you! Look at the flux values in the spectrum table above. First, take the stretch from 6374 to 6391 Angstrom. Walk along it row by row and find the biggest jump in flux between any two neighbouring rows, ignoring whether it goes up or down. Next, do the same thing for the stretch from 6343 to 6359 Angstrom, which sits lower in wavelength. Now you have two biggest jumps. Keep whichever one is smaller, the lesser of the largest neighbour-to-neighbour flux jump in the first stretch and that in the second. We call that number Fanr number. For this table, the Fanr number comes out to 19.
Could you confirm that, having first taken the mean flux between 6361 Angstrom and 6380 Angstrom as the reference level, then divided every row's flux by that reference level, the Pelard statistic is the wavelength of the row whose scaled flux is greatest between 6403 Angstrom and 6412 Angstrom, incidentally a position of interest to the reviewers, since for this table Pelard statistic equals 6405.0 Angstrom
